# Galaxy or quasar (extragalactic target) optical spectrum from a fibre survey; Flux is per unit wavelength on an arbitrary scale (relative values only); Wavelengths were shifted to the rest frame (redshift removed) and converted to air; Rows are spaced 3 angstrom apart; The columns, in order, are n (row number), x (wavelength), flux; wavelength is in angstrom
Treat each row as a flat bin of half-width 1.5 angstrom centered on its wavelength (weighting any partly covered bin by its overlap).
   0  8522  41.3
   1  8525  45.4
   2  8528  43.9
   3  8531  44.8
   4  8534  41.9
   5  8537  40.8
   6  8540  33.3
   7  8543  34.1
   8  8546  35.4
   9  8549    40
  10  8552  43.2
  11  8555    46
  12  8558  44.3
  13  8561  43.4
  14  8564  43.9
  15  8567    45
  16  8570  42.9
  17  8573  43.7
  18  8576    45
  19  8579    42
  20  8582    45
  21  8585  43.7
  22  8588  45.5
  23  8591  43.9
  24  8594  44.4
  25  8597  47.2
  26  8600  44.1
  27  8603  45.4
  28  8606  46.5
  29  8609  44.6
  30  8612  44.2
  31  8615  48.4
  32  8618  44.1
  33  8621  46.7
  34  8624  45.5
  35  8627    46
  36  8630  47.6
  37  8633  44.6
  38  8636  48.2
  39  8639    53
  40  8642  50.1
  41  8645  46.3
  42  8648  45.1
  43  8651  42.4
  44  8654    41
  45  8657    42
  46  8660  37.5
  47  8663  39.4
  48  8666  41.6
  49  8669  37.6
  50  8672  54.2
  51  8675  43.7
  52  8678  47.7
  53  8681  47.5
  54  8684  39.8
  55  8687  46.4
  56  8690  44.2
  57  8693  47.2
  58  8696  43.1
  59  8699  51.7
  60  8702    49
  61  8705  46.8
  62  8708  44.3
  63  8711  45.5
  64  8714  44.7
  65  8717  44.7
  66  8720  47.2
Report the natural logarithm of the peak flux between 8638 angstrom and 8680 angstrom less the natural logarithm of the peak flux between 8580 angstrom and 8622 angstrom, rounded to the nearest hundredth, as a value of 0.11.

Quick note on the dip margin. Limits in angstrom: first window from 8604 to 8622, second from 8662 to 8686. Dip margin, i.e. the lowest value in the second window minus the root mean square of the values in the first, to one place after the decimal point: -8.2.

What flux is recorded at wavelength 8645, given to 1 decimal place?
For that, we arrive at 46.3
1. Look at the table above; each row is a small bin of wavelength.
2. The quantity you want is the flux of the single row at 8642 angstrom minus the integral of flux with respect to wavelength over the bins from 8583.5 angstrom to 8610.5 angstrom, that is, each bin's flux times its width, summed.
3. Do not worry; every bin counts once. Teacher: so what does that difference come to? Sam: -1166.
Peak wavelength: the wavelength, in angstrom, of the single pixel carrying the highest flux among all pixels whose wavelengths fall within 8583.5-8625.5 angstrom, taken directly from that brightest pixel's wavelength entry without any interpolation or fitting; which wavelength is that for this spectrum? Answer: 8615 angstrom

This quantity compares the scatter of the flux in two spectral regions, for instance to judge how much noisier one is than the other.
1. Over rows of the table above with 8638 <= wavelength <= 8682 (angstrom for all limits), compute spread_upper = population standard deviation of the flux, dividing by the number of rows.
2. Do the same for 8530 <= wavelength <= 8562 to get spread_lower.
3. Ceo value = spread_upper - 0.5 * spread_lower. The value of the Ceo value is 2.9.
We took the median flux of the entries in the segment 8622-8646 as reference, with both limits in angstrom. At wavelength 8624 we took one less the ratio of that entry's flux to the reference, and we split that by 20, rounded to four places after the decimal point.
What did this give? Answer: 0.0015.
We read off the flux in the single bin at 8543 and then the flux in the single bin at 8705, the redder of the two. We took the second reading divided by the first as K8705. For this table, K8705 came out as 1.37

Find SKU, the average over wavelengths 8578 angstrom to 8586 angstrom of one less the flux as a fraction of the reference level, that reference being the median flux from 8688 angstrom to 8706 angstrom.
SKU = 0.07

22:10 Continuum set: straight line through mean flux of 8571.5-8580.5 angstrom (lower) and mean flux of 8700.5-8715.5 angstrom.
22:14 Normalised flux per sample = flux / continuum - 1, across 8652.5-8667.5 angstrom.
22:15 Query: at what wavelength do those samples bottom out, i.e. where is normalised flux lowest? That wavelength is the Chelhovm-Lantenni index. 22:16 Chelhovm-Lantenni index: 8660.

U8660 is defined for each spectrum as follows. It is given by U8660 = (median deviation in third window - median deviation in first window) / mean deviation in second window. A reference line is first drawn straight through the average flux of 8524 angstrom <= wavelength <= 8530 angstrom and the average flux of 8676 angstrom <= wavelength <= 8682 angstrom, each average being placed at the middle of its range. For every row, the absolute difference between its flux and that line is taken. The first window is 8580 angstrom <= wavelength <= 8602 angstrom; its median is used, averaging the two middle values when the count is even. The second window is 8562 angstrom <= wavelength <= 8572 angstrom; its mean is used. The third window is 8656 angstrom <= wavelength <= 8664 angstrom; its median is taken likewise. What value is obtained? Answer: 4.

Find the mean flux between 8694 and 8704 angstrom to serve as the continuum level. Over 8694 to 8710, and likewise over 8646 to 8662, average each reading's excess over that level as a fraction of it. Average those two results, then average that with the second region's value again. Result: -0.10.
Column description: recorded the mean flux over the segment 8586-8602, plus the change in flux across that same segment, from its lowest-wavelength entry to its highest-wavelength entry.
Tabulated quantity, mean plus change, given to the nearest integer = 44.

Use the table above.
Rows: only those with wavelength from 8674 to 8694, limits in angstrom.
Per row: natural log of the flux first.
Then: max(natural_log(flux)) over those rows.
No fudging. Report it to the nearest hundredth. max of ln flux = 3.86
